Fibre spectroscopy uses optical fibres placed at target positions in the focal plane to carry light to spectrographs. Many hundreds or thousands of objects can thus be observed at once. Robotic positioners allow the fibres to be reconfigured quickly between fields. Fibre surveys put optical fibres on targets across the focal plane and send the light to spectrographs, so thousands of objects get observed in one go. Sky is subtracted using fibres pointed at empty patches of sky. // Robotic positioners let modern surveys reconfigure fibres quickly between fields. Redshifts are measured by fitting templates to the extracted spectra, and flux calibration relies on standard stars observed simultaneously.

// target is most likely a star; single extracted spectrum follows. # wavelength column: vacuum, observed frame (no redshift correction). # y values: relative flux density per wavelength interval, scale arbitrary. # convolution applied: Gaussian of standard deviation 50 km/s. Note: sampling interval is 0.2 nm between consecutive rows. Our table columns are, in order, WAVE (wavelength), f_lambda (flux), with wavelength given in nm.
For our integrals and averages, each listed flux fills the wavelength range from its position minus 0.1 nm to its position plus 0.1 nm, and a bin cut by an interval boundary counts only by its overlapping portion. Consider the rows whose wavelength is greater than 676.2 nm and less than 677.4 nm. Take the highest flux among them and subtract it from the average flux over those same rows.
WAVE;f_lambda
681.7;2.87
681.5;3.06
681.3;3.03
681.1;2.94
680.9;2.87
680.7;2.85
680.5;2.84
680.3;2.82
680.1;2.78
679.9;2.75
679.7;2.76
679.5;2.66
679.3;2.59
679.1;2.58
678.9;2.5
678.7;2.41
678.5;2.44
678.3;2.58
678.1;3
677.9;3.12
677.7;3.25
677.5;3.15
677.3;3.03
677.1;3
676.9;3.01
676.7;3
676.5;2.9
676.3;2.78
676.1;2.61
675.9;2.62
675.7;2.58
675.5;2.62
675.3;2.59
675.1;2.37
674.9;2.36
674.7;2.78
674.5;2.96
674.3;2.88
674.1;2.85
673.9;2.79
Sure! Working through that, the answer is -0.08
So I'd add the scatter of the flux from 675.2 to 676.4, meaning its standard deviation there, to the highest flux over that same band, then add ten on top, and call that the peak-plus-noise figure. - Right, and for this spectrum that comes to 12.85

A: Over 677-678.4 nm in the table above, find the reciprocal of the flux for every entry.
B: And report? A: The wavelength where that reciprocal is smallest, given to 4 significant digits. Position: 677.7 nm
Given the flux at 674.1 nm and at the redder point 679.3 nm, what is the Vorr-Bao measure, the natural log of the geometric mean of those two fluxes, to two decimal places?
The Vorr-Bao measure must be 1.00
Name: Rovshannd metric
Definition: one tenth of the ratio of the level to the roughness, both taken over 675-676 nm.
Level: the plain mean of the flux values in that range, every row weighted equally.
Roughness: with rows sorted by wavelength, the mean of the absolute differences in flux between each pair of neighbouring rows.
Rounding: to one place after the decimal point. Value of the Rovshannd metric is 3.1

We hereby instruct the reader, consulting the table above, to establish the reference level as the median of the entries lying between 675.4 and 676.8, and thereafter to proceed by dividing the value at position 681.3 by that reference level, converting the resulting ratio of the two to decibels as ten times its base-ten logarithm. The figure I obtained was 0.63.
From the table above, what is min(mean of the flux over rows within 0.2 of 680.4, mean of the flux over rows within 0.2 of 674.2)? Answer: 2.83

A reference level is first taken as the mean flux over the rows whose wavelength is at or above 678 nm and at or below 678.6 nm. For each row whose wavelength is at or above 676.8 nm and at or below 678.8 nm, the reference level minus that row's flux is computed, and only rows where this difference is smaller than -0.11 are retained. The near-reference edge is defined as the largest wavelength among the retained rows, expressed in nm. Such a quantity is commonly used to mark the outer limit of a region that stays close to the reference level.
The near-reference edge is 678.1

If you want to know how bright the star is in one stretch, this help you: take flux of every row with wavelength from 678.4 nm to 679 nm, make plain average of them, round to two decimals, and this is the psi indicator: 2.45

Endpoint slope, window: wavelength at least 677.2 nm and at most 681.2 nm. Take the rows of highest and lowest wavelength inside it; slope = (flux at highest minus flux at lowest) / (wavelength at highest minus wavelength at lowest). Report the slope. -0.024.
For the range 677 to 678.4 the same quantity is -0.350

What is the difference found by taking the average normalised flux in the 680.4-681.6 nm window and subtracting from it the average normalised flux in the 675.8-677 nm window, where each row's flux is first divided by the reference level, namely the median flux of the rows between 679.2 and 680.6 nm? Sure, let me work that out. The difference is 0.04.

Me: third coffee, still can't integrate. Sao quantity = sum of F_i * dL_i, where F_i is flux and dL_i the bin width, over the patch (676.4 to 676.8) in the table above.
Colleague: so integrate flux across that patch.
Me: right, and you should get 1.18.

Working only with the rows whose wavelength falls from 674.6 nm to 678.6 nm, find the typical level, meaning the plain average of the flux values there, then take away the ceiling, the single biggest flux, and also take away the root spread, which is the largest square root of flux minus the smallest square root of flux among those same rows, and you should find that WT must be -0.7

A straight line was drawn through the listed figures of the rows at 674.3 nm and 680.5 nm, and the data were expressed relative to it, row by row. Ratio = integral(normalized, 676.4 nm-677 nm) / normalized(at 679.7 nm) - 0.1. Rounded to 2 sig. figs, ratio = 0.54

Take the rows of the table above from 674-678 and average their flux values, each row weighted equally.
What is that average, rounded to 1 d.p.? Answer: 2.8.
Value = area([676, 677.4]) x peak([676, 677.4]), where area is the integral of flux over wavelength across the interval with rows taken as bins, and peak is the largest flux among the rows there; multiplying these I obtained 12.3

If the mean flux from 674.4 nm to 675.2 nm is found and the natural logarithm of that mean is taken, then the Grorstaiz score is 0.96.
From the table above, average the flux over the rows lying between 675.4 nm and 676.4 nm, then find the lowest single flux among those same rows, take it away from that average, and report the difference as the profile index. 0.062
